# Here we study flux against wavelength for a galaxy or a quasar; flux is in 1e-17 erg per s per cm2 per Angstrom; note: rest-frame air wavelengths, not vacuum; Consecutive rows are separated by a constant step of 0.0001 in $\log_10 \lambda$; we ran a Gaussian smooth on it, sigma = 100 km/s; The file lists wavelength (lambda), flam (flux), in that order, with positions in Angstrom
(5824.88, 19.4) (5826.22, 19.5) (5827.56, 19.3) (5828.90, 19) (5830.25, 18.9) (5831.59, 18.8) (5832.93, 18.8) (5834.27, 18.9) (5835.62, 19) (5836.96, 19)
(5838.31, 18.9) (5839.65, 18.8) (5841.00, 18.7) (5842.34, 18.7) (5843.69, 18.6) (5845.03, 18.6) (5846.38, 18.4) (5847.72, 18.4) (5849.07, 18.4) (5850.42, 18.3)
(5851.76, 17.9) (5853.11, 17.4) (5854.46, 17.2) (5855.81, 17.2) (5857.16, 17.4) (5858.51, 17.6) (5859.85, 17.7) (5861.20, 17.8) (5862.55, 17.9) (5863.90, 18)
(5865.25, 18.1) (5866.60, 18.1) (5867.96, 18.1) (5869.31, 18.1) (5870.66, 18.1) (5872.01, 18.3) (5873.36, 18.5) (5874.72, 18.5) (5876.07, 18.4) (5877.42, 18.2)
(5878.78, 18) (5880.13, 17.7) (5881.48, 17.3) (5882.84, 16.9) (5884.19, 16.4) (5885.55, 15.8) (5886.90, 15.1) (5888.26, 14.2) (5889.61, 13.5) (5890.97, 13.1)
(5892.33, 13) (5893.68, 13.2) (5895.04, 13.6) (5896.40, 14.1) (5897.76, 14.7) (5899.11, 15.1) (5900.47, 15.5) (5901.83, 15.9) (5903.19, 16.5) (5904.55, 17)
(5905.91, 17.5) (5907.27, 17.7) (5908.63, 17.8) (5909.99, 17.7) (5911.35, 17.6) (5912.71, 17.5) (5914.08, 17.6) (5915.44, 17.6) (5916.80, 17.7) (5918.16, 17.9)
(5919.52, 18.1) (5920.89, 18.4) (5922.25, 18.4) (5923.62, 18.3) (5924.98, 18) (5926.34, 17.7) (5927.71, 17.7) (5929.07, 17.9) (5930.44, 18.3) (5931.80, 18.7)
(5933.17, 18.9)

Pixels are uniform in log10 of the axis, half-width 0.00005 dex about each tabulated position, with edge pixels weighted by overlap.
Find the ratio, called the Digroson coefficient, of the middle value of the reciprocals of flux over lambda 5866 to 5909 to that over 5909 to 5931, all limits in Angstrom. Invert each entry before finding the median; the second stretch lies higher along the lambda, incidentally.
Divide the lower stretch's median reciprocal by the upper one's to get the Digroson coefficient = 1.05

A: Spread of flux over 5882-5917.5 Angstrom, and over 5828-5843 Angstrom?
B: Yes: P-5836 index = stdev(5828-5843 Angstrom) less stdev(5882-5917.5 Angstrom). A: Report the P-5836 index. -1.6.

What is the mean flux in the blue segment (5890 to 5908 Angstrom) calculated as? 15.1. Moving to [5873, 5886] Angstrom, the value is 17.6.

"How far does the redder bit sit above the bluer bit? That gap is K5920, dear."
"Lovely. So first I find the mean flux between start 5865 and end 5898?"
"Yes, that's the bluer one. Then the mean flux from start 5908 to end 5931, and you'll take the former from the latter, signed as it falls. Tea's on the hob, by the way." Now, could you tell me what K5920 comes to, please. 1.5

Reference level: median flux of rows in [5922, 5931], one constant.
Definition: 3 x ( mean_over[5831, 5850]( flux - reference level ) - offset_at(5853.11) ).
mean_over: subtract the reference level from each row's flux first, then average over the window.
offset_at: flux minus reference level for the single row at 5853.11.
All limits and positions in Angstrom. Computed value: 3.9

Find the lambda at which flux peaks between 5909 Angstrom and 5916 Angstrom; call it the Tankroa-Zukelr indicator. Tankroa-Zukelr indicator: 5909.99 Angstrom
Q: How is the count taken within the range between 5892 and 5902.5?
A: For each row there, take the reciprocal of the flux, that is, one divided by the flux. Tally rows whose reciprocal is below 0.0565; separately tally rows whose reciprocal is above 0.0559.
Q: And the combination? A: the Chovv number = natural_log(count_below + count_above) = 2.08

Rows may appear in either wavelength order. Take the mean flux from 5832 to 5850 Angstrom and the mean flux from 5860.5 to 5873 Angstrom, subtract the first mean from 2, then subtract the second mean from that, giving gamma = -34.8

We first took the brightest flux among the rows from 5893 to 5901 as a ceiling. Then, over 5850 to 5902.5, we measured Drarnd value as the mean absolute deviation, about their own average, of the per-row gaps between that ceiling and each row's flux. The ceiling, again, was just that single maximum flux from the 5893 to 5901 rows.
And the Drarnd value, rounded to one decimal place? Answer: 1.5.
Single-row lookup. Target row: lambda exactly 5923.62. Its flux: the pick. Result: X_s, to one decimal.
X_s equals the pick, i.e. 18.3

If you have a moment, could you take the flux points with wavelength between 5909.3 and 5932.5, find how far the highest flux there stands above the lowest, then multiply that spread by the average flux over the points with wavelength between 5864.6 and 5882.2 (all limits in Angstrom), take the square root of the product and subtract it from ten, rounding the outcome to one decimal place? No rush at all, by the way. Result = 5.3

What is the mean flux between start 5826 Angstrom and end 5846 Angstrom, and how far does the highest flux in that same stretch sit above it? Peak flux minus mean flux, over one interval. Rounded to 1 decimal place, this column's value 0.6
